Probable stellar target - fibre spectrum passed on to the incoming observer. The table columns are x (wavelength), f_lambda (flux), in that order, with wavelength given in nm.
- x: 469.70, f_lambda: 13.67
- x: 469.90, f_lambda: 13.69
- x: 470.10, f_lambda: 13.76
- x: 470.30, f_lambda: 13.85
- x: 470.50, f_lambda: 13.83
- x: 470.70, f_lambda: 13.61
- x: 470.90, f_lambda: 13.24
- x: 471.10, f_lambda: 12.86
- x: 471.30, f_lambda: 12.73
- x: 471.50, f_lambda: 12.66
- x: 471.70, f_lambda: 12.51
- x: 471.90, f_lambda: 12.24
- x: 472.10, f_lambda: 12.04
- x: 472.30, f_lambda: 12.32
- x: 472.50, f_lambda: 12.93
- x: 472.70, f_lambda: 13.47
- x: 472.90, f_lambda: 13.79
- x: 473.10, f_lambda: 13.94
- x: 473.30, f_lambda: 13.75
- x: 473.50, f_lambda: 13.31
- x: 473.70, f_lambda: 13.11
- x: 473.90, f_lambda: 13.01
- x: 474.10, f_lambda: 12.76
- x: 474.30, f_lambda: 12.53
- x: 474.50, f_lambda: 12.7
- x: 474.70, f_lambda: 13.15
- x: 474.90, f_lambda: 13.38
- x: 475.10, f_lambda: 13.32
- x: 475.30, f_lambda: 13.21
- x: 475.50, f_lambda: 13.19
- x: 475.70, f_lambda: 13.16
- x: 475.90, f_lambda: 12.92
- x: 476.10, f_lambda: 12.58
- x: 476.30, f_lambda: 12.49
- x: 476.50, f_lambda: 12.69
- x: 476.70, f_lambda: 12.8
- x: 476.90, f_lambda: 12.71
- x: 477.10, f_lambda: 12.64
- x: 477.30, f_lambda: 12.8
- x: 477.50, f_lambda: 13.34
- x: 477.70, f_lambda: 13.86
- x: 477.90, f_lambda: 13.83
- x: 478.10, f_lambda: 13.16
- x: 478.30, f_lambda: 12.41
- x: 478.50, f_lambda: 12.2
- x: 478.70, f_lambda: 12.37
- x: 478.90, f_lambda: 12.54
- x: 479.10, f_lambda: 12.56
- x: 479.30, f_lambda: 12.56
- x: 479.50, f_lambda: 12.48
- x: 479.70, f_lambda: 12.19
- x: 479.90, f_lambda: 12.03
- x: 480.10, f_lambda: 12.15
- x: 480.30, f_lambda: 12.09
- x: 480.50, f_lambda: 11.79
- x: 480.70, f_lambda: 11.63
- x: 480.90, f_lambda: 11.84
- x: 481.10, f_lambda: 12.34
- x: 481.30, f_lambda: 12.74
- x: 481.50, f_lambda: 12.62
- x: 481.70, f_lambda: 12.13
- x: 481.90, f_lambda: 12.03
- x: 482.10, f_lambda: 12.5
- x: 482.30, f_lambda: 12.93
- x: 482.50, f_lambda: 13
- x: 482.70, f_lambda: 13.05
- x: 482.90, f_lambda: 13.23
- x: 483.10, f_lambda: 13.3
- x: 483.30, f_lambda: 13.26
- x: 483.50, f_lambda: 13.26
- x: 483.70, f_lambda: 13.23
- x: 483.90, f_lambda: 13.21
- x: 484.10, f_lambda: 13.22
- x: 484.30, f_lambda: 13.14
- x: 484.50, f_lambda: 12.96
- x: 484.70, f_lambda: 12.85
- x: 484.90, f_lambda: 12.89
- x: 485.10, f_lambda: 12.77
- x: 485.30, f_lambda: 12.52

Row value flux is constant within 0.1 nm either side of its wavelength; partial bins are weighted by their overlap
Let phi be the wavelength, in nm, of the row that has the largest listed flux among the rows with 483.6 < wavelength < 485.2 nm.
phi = 483.70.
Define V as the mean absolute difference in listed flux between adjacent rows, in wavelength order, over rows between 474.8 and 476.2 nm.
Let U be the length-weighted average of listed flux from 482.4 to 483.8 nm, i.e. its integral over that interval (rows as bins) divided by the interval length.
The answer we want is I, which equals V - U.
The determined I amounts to -13.1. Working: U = 13.2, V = 0.13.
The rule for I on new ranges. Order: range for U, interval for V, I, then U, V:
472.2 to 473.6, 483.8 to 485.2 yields -13.3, 13.4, 0.09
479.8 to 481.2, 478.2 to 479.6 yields -11.9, 12.0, 0.11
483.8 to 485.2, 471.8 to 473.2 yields -12.7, 13.0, 0.35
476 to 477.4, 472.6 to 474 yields -12.4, 12.7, 0.23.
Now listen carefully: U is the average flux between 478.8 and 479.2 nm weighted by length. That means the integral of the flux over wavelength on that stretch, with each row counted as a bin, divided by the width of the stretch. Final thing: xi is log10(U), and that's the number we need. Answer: 1.10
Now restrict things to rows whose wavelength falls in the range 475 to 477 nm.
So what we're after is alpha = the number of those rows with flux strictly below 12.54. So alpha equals 1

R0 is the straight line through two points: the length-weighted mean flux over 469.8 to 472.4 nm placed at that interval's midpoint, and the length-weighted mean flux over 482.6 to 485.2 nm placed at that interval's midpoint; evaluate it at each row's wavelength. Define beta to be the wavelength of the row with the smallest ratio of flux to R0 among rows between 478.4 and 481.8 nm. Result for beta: 480.70 nm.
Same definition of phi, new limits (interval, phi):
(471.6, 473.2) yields 473.10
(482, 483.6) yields 483.10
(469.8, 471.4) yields 470.30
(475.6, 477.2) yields 475.70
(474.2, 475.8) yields 474.90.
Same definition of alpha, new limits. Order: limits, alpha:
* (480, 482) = 8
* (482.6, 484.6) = 0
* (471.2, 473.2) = 4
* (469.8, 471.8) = 1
